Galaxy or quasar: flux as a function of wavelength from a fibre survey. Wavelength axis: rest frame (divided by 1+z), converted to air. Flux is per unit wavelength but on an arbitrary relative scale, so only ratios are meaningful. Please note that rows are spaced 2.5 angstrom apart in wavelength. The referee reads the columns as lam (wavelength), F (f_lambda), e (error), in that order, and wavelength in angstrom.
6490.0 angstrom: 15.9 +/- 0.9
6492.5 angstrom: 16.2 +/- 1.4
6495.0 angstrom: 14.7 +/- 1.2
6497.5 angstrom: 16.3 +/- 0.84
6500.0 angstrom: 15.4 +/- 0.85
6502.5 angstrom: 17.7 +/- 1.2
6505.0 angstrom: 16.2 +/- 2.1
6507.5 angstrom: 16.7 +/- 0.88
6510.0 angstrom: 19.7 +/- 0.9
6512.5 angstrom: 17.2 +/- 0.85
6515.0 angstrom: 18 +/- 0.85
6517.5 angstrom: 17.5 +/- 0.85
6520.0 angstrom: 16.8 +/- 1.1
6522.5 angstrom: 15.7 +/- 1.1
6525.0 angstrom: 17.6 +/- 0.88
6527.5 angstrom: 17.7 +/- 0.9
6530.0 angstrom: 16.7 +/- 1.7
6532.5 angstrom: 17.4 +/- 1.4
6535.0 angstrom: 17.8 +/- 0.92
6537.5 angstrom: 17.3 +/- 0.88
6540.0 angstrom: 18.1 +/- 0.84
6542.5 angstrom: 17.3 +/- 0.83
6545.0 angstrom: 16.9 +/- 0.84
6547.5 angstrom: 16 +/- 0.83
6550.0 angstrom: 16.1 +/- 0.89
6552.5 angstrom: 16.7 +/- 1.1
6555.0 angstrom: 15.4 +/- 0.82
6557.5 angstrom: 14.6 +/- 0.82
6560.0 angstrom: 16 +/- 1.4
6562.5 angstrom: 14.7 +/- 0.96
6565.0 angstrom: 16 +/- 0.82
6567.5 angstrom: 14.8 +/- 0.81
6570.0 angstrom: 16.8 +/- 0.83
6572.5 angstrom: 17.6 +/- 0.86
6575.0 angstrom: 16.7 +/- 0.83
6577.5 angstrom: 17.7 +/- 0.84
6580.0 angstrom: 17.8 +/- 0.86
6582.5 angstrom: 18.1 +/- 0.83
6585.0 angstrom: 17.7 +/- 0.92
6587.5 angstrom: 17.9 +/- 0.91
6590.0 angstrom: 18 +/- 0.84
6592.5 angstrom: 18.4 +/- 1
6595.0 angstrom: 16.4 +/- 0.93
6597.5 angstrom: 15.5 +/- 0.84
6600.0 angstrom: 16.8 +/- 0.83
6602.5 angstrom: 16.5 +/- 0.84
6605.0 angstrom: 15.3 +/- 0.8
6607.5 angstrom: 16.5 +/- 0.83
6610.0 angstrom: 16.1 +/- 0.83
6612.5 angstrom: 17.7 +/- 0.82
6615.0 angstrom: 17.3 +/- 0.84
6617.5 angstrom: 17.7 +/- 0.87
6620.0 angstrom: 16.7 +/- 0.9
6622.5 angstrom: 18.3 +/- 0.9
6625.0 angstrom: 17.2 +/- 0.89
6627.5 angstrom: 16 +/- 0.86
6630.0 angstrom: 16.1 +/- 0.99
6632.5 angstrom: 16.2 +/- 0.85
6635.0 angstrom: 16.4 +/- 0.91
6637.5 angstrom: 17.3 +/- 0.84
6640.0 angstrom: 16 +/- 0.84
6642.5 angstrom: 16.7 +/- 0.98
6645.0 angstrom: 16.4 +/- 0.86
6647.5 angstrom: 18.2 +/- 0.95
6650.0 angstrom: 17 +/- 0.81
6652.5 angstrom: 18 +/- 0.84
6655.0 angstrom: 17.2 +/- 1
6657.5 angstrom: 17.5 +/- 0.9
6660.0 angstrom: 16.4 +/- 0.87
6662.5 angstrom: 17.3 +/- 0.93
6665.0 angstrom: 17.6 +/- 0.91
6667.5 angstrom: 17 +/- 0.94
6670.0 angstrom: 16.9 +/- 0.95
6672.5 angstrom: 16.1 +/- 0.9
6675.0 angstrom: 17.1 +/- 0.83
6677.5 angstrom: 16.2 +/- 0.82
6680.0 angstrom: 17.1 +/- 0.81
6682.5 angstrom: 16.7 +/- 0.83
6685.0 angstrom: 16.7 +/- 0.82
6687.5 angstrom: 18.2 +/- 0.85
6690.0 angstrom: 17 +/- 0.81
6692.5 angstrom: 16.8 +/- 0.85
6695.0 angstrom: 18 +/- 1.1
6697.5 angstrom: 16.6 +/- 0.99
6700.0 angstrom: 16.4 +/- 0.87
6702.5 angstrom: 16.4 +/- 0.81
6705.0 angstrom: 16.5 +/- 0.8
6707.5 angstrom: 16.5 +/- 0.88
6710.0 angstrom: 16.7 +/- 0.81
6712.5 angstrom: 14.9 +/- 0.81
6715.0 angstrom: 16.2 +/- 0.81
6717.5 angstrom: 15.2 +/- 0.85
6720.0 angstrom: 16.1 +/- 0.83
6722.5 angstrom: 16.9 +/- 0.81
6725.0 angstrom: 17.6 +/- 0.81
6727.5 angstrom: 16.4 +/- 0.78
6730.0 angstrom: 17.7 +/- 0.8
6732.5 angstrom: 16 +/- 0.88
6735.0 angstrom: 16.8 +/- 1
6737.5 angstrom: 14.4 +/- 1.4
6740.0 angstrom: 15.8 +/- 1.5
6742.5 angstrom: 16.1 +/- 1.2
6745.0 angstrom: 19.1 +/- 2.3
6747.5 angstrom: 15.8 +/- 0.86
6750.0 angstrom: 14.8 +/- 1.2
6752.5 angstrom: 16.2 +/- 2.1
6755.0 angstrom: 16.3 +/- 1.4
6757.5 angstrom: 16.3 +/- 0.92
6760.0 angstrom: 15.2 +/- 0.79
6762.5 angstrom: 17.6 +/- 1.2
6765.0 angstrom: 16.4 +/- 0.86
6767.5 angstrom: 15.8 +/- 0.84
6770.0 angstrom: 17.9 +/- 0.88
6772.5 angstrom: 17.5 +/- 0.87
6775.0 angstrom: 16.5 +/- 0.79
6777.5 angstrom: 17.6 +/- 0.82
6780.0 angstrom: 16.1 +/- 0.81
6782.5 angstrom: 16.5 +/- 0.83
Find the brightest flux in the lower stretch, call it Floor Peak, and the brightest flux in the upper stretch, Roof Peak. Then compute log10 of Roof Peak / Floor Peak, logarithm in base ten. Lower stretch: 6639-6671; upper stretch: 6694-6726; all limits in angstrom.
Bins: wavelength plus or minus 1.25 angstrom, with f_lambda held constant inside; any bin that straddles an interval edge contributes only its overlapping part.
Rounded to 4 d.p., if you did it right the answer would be -0.0048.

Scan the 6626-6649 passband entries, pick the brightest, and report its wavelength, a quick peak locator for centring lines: 6647.5 angstrom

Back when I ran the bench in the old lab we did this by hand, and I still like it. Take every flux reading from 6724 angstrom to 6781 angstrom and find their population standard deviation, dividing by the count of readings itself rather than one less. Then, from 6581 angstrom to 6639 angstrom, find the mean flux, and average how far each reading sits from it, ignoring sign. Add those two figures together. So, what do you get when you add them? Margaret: 1.850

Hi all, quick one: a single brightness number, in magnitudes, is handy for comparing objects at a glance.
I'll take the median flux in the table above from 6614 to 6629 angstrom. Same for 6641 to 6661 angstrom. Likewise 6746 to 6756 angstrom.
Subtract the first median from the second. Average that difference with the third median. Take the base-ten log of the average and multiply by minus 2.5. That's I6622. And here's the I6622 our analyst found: -2.25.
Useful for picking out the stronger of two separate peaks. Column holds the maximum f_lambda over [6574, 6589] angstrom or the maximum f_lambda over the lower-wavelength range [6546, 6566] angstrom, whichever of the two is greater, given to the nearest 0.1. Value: 18.1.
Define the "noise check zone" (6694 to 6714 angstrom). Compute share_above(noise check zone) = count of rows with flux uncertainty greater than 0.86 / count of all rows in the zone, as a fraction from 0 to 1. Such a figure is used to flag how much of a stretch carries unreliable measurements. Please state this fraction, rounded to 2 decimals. 0.50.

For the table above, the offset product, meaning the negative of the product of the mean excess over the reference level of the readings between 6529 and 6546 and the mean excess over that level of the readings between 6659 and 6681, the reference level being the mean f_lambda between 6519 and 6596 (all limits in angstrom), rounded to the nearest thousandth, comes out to 0.003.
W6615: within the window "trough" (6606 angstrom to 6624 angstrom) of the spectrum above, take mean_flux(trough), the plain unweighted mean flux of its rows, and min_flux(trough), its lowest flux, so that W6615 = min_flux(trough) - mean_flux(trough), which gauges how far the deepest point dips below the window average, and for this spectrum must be -1.1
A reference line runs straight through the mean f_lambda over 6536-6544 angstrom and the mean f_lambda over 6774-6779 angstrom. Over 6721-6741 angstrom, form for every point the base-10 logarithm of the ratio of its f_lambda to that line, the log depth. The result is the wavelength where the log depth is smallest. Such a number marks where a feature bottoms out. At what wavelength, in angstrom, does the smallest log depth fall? 6737.5 angstrom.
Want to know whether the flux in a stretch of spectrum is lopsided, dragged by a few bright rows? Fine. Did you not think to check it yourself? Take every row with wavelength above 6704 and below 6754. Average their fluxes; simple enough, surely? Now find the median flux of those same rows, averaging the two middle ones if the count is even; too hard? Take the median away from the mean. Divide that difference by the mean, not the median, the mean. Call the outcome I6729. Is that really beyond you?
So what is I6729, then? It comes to 0.005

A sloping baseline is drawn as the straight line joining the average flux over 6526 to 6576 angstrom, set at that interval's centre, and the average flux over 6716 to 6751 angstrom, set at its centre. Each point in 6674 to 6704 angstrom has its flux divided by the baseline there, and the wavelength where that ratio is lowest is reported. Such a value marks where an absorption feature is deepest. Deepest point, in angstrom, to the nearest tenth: 6677.5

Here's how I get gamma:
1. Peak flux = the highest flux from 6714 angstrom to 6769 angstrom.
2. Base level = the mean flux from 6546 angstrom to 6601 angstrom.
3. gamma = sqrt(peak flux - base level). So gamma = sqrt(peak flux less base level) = 1.6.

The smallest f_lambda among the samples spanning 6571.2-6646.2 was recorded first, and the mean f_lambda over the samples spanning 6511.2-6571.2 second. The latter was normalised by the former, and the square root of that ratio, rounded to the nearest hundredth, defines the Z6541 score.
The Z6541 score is 1.04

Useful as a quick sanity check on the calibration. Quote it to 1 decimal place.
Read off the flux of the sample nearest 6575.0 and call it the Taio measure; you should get 16.7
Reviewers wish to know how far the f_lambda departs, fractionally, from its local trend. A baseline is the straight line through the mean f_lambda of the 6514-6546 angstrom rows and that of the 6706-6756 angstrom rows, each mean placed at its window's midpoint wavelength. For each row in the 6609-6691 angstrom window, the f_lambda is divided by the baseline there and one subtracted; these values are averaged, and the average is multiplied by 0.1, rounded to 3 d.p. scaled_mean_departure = 0.002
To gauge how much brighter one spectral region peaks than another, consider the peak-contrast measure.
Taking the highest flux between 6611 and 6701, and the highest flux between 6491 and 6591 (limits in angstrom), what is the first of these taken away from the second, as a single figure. 1.4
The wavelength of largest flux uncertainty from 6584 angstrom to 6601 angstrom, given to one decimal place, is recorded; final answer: 6592.5 angstrom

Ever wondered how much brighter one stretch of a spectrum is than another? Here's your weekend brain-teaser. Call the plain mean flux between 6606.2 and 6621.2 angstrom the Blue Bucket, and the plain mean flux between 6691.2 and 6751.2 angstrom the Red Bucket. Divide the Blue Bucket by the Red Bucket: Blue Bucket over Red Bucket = 1.036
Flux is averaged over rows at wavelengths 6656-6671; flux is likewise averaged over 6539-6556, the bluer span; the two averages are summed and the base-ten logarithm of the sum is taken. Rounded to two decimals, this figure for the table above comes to 1.53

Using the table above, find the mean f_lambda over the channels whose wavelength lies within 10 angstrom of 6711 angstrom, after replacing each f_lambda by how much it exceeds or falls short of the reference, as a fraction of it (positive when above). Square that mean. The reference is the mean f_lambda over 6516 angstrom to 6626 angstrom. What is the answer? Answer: 0.0022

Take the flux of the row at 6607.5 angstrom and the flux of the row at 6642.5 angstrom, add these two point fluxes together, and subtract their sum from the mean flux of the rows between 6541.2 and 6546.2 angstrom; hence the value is -16.1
